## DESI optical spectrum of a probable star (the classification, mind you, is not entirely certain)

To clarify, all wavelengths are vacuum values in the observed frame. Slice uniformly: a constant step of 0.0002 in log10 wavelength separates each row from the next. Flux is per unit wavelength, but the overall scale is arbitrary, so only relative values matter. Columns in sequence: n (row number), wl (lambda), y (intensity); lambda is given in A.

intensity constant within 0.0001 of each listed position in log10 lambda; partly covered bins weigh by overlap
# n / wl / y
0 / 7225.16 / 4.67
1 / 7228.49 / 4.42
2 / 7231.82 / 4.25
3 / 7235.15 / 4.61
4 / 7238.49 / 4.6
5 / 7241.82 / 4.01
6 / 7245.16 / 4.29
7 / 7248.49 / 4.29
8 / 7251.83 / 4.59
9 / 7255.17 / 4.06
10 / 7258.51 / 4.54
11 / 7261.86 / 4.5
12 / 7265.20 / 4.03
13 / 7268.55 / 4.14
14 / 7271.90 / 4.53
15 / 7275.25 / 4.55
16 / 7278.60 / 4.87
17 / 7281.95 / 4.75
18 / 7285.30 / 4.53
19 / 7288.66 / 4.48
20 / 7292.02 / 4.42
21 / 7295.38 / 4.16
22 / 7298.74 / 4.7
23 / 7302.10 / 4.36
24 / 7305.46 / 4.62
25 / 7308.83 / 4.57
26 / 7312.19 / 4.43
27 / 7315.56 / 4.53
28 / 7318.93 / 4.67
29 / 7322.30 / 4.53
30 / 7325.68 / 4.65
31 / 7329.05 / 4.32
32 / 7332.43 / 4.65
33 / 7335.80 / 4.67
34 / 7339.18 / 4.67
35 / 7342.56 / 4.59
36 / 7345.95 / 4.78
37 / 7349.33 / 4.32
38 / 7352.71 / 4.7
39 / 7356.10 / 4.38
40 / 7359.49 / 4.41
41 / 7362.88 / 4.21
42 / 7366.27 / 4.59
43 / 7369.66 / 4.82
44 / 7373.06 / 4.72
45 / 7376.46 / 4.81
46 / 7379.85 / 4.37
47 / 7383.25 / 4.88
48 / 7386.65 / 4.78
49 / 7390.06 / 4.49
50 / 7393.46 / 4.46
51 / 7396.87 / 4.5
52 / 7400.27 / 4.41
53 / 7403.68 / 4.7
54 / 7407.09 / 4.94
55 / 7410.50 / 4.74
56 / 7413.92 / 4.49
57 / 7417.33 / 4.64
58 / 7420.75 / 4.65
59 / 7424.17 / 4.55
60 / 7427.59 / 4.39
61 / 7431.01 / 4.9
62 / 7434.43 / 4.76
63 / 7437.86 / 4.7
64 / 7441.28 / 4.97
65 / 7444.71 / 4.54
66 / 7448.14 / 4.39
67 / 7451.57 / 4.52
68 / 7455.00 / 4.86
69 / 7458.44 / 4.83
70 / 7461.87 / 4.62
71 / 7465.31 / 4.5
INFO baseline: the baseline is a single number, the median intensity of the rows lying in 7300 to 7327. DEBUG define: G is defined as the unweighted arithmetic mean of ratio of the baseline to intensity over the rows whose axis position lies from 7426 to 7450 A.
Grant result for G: 0.98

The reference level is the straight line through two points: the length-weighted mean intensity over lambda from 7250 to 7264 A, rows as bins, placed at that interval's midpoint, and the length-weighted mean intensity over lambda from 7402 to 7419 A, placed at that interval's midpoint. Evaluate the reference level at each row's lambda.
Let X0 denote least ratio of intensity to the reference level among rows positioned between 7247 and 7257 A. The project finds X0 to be 0.922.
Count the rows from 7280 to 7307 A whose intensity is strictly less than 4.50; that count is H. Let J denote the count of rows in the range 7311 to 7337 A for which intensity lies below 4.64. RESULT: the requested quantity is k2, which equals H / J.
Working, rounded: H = 4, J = 4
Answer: 1.0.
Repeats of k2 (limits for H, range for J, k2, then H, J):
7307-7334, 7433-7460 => 0.7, 2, 3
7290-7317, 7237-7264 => 0.5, 4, 8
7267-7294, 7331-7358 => 1.0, 3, 3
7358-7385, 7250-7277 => 0.4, 3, 8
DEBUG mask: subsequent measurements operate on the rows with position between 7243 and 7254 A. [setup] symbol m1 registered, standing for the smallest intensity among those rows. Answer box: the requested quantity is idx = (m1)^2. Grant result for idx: 18.4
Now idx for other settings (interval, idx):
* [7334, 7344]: 21.1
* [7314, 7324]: 20.5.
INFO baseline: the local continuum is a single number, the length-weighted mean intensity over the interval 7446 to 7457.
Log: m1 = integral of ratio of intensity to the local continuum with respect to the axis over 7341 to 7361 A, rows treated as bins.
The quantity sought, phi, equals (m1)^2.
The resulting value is 389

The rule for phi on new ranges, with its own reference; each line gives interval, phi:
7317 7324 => 49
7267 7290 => 520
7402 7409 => 54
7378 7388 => 104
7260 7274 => 172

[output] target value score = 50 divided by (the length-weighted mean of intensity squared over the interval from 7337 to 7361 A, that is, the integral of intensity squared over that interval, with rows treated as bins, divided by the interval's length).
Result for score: 2.41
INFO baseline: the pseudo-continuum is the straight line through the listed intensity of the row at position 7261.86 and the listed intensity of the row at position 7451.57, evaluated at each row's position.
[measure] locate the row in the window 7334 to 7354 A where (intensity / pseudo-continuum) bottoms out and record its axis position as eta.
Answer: 7349.33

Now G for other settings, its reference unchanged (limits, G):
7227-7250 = 1.05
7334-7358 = 0.99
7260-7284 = 1.02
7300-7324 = 1.00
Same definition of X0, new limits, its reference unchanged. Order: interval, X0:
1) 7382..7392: 0.963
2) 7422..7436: 0.927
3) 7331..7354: 0.942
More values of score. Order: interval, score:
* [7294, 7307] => 2.50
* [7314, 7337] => 2.39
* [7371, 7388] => 2.25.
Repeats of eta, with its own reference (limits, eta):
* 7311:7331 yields 7329.05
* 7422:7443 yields 7427.59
